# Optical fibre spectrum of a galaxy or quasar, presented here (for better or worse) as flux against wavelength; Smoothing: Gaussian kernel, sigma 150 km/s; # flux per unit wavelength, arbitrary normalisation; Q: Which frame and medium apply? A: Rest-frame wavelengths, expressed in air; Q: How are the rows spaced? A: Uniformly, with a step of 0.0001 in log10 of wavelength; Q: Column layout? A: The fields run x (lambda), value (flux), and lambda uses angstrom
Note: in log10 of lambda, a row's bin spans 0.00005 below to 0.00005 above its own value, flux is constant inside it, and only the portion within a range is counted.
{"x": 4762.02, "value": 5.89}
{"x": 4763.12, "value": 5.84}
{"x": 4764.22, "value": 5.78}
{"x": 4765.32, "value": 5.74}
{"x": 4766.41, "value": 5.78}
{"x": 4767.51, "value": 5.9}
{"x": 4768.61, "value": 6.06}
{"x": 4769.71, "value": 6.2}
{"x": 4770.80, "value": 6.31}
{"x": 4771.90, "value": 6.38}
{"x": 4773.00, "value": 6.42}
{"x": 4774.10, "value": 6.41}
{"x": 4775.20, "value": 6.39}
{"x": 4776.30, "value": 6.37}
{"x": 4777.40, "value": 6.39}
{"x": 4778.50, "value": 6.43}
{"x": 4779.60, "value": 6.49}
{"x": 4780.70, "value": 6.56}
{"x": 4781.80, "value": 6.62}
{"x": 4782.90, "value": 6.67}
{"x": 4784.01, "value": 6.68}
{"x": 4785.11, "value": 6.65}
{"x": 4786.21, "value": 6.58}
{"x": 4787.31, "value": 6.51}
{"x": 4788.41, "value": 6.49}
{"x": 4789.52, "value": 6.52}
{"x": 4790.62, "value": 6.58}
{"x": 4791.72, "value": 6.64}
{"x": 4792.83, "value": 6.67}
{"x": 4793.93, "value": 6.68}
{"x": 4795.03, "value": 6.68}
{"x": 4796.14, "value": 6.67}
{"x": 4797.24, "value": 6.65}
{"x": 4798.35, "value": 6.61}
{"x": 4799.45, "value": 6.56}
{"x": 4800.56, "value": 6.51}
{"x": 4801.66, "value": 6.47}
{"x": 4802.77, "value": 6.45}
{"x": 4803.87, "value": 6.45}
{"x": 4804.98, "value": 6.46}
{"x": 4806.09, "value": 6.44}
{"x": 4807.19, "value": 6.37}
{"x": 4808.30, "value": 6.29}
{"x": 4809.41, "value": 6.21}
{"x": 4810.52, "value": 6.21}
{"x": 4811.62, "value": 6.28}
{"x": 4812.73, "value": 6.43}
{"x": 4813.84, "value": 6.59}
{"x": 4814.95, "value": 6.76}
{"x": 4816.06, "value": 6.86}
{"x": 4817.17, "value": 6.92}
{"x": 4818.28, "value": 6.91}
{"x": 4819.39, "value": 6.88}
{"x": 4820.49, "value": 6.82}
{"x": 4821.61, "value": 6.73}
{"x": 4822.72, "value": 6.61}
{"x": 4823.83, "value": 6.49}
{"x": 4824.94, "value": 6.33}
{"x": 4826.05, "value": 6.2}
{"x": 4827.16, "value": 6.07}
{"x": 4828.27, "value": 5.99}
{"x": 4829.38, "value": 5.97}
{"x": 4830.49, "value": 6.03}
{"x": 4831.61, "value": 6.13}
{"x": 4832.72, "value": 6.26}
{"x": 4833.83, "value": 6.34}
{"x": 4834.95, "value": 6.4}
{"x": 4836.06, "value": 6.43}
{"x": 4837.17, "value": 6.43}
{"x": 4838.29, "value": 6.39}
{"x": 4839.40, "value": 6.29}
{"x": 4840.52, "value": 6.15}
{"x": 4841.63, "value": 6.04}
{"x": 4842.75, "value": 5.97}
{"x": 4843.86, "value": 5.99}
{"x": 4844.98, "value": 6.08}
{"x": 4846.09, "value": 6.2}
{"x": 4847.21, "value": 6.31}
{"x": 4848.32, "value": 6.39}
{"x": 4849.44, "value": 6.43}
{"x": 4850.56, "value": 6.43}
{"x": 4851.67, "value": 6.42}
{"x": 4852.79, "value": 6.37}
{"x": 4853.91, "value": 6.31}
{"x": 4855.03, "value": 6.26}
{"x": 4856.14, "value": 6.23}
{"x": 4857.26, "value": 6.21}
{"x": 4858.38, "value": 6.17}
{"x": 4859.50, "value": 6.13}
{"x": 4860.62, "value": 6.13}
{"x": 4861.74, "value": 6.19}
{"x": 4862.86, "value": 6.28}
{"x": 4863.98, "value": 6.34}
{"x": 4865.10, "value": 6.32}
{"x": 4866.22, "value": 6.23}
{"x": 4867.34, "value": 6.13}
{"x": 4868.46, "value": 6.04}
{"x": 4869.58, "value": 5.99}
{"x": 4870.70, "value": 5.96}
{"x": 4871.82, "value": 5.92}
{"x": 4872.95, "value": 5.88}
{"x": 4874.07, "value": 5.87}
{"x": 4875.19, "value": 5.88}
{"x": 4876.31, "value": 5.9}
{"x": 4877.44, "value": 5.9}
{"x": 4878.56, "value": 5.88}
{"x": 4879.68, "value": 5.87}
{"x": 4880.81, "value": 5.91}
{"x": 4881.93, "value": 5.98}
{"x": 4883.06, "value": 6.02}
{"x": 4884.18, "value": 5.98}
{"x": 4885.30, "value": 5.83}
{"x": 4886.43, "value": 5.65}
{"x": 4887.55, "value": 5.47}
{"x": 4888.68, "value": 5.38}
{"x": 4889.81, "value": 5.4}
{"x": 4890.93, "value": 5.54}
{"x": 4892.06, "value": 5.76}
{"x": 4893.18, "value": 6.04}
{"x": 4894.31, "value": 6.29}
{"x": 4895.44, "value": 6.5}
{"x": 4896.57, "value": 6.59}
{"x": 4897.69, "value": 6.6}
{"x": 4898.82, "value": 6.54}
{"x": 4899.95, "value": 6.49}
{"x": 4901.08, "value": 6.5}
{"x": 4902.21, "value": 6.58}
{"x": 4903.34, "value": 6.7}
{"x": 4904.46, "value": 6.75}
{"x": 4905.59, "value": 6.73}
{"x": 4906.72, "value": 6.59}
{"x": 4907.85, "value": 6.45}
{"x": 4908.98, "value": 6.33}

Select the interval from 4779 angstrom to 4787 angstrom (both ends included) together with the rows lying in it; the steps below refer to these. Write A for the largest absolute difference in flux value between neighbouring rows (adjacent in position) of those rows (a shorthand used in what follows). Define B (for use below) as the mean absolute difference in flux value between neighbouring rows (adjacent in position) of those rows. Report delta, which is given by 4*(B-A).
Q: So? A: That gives -0.09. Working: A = 0.070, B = 0.048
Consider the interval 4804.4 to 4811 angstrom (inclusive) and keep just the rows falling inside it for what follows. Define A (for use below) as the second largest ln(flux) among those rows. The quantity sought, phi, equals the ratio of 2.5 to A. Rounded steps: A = 1.86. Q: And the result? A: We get 1.342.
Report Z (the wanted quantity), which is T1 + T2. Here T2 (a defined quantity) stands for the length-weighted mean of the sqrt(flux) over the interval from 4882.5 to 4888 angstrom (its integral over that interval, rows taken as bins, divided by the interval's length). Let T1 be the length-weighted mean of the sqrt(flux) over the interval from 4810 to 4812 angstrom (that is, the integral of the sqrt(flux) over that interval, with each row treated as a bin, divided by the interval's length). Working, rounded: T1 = 2.51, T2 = 2.411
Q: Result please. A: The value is 4.92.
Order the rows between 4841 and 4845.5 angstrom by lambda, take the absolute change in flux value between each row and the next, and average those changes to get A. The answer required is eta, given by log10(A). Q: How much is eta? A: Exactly -1.2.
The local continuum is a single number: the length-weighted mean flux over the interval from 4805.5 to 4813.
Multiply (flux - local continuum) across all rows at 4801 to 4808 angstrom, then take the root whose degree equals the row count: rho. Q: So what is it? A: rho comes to 0.12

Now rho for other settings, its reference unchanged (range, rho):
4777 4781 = 0.14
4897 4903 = 0.22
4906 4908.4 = 0.19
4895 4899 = 0.24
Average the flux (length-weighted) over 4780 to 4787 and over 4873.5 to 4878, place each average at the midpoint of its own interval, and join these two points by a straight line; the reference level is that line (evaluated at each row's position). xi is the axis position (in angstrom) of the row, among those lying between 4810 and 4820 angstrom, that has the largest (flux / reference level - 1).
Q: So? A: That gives 4817.17 angstrom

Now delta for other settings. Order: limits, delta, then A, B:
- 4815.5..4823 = -0.23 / 0.120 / 0.062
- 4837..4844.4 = -0.24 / 0.140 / 0.080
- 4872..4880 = -0.03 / 0.020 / 0.012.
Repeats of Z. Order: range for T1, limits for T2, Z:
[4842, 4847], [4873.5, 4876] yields 4.90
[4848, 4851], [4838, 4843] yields 5.01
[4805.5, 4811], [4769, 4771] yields 5.01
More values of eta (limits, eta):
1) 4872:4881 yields -1.8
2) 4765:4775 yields -1.1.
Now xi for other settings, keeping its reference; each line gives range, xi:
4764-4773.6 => 4773.00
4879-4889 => 4883.06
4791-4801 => 4795.03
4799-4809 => 4799.45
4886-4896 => 4895.44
